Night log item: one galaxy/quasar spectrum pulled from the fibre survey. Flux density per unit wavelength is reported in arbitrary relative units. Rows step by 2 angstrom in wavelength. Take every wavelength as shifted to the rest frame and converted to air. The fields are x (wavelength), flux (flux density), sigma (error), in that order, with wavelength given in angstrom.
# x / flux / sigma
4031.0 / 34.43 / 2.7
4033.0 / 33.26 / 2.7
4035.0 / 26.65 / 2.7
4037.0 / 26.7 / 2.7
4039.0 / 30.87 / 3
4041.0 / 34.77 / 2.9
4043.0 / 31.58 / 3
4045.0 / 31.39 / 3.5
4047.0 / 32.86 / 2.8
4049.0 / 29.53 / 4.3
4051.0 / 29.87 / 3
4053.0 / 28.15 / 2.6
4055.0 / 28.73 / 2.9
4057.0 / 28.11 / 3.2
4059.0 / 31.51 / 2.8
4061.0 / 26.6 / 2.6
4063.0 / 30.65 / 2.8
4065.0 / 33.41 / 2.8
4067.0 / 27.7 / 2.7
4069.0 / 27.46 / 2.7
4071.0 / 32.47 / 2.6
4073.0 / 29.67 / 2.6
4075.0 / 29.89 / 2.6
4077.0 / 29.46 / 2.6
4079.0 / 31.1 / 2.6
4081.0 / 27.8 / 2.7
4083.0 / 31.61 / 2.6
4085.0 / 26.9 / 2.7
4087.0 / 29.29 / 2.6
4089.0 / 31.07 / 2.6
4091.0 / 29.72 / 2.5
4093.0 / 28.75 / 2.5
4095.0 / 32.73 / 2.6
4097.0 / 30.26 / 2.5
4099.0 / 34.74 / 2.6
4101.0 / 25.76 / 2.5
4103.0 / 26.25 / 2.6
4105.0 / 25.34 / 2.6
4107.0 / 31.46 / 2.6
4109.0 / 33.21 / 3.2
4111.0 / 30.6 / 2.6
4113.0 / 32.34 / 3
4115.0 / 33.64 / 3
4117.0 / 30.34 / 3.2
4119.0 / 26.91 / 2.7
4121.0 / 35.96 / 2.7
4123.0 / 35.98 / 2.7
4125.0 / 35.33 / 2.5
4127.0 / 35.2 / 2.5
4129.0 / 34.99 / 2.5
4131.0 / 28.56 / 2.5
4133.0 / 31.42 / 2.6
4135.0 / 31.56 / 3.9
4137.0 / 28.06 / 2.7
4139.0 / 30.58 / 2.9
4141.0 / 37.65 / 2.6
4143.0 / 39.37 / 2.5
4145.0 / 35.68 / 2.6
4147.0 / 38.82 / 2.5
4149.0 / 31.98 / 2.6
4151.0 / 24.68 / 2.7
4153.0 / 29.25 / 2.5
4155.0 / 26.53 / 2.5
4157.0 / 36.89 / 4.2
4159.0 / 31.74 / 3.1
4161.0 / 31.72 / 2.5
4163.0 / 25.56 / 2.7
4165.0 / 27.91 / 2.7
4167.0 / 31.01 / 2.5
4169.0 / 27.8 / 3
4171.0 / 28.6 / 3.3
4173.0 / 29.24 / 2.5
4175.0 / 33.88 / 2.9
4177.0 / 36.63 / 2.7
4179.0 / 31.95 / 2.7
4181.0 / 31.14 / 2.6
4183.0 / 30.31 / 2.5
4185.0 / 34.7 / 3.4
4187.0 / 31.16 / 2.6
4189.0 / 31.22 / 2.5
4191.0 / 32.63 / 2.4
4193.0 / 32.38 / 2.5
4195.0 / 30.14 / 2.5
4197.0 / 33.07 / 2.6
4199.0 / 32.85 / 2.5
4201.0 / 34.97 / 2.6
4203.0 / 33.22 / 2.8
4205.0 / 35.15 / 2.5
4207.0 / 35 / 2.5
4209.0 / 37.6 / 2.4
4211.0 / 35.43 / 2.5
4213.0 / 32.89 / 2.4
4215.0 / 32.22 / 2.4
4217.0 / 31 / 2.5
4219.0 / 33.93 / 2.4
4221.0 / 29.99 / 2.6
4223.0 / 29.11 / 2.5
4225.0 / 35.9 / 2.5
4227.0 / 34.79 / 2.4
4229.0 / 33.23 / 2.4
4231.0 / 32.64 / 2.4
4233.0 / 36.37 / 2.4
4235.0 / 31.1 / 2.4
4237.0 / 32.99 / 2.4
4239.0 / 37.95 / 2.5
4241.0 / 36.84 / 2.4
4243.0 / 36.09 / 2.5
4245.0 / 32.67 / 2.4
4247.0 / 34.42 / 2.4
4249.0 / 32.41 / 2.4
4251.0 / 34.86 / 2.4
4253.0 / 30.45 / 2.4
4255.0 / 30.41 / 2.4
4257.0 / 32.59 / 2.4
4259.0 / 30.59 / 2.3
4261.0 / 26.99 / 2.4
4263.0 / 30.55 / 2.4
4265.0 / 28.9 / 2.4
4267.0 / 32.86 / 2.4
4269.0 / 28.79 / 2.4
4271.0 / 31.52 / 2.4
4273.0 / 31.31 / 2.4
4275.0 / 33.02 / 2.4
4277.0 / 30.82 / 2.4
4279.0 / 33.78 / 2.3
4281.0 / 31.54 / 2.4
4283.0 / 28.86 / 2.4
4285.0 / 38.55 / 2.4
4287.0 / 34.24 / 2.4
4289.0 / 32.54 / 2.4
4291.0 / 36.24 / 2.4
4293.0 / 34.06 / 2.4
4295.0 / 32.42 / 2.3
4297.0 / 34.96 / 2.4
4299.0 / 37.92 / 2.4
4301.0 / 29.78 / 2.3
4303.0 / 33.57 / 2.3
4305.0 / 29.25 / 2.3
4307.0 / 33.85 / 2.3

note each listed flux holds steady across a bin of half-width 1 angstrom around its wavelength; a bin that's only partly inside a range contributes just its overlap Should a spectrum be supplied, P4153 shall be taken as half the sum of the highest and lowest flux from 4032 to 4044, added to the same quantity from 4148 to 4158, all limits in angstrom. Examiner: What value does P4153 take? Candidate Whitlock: 61.5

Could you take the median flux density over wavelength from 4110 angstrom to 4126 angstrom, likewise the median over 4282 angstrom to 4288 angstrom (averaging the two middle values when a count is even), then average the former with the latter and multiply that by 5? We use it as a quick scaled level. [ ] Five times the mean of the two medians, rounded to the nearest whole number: 168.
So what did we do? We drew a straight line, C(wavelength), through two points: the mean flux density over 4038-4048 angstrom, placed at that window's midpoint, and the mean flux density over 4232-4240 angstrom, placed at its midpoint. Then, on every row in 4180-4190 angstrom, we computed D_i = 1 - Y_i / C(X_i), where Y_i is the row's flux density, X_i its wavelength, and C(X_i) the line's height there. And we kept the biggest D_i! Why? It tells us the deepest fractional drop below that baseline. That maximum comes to 0.108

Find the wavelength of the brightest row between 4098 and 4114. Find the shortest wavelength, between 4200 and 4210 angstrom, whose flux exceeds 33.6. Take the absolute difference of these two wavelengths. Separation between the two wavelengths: 102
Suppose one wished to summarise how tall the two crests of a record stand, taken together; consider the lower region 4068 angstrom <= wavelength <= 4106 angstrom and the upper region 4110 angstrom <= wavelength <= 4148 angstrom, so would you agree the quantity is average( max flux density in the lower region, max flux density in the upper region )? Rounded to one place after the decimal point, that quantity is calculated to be 37.1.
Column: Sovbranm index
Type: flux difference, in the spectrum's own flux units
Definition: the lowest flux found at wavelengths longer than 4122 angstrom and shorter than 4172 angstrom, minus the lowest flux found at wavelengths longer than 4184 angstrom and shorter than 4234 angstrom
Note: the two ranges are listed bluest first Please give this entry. -4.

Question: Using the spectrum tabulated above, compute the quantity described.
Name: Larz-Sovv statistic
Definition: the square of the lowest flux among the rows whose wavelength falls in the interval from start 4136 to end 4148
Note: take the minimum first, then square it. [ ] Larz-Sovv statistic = 787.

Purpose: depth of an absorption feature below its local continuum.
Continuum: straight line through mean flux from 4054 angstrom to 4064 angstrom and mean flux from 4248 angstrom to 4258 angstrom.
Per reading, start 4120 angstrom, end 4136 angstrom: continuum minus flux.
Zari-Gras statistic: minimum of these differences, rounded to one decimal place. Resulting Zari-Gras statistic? -5.9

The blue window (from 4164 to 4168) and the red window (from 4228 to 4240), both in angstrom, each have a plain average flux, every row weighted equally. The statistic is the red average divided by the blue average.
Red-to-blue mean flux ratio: 1.16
